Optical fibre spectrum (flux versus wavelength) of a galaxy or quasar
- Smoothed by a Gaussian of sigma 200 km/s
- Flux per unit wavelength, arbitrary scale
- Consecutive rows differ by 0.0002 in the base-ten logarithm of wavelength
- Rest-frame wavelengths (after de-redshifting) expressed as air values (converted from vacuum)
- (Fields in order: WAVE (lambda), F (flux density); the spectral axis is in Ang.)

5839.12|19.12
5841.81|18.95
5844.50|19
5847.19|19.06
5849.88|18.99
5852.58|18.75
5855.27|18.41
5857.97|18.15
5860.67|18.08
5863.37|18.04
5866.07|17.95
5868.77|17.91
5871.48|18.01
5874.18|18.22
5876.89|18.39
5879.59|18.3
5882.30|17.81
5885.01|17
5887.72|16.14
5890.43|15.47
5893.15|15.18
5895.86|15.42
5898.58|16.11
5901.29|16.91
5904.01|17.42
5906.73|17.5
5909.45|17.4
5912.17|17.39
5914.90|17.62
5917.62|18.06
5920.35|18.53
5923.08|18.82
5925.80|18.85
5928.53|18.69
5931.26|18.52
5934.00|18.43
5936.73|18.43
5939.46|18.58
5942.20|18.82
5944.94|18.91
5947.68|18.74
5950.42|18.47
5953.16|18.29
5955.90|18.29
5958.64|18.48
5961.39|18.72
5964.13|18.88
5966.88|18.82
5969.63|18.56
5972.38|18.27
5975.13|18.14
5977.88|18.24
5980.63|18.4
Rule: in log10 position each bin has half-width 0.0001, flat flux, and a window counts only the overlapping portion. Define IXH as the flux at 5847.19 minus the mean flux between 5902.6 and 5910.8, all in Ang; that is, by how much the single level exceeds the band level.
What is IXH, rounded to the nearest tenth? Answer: 1.6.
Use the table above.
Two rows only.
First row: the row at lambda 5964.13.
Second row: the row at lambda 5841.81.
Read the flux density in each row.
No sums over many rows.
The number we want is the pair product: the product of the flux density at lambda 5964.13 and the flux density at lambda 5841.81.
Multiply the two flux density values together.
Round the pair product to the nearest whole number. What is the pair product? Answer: 358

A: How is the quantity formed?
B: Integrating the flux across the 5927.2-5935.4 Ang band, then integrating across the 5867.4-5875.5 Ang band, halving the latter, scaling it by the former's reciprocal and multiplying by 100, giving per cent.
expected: 48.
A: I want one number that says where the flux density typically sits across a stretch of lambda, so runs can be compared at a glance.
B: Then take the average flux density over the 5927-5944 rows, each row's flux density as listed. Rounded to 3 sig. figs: 18.6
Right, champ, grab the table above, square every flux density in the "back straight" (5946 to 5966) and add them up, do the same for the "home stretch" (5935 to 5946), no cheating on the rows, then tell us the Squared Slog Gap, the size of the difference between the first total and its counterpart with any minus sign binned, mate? 1013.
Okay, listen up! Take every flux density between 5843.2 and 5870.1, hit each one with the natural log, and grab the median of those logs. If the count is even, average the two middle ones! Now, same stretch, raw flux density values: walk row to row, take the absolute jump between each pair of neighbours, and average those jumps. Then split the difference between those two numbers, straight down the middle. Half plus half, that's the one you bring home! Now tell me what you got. 1.52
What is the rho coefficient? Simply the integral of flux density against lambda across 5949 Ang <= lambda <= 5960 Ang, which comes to 202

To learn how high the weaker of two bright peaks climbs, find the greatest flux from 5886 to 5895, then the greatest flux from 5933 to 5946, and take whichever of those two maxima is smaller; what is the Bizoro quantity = 16.1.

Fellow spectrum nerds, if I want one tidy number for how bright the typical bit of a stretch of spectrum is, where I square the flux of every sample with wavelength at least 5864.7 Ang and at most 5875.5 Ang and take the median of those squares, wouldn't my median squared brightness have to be 323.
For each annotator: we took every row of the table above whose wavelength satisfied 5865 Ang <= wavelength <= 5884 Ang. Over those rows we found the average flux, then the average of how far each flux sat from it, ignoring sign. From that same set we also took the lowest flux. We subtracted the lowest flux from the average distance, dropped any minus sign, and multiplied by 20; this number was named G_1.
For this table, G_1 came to 352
